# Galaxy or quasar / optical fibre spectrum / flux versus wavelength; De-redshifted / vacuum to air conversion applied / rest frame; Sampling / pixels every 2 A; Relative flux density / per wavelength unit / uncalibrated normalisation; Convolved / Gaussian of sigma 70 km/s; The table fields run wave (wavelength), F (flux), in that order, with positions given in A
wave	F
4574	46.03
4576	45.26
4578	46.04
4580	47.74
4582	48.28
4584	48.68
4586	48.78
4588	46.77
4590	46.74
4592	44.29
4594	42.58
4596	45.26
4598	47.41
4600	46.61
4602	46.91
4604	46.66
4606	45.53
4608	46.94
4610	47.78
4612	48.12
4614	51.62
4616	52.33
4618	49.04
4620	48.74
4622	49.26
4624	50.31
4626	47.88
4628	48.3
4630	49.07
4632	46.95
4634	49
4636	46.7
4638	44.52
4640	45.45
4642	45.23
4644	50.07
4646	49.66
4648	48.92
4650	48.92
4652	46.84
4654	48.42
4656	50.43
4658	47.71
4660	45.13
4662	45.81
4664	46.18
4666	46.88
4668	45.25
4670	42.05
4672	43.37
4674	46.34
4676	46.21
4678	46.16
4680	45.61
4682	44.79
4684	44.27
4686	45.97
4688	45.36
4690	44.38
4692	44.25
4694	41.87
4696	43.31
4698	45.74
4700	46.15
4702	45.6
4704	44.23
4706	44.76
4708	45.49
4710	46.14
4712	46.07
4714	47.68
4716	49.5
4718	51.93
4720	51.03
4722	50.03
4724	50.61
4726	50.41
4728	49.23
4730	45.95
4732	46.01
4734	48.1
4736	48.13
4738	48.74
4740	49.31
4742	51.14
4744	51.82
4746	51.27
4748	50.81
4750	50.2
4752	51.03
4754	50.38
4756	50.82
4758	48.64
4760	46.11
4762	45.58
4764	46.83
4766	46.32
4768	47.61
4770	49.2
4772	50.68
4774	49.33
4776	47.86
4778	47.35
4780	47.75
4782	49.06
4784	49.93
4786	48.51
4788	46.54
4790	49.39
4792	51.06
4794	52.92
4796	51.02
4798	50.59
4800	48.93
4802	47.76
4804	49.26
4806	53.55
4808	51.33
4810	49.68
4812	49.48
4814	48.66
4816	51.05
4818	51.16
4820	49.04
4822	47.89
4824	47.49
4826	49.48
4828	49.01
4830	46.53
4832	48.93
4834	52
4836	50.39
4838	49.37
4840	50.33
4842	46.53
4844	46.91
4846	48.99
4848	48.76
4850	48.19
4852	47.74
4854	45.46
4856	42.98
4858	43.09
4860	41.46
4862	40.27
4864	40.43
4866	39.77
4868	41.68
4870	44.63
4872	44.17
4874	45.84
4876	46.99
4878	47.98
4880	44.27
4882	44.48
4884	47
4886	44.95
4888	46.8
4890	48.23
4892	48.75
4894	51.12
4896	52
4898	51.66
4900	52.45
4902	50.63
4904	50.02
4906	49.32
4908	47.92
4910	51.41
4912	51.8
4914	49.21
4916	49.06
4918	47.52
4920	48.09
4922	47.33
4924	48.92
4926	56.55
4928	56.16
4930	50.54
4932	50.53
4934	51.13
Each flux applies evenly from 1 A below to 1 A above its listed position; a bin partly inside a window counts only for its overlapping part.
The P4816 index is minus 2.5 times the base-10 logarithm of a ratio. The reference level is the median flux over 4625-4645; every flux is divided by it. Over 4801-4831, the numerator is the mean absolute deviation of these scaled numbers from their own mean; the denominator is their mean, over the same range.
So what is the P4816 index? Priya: 3.9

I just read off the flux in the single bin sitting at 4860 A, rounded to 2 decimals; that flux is 41.46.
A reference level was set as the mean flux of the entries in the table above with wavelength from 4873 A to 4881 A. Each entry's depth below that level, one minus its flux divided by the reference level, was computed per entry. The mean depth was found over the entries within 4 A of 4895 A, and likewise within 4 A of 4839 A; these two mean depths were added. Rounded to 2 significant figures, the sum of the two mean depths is -0.16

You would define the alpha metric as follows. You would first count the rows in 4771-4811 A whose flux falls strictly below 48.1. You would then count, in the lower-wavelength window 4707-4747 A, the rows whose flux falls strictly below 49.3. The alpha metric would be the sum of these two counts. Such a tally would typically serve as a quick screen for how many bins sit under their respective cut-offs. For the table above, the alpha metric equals 15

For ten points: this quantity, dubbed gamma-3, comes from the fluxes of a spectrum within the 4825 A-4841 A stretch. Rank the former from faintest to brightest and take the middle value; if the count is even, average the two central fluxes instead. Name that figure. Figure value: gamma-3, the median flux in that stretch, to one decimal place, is 49.4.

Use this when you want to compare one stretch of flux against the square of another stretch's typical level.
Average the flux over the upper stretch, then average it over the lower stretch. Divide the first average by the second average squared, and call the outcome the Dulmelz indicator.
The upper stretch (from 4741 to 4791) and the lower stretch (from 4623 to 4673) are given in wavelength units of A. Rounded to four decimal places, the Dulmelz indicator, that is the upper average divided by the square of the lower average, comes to 0.0220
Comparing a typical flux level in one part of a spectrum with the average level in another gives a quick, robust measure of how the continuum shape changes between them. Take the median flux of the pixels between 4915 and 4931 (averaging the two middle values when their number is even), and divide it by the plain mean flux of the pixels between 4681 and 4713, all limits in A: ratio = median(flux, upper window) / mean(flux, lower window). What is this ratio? 1.09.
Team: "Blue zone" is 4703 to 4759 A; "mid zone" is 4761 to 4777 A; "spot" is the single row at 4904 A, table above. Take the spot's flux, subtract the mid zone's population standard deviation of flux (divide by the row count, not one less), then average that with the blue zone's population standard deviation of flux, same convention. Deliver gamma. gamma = 25.3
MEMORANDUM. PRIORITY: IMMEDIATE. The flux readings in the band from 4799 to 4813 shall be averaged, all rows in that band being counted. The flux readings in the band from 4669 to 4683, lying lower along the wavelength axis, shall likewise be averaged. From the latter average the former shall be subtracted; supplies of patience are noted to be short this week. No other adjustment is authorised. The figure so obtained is -5.1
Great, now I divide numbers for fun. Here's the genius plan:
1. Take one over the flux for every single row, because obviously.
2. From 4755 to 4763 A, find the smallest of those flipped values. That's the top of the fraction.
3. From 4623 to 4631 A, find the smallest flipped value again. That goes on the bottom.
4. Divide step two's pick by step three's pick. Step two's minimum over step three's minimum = 0.99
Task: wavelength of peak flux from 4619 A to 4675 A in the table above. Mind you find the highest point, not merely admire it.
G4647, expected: 4656 A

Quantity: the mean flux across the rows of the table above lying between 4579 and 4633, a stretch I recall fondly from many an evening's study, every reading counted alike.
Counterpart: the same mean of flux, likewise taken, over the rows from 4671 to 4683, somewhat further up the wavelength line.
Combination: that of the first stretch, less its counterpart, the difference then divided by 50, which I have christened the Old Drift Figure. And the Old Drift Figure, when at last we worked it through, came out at 0.046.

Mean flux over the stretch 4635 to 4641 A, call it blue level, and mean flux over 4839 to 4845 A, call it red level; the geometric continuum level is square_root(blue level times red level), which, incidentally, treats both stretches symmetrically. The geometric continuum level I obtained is 46.7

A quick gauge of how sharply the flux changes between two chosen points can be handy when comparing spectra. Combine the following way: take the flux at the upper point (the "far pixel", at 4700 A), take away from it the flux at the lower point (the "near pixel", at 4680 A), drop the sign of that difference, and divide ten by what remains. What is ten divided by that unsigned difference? 19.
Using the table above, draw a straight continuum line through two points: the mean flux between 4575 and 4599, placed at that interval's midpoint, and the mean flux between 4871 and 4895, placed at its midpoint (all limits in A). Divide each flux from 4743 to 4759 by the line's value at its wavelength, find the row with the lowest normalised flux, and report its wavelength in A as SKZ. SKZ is 4758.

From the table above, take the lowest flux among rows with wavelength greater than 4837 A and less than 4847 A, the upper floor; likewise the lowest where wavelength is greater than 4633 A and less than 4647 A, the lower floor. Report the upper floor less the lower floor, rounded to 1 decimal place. 2.0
